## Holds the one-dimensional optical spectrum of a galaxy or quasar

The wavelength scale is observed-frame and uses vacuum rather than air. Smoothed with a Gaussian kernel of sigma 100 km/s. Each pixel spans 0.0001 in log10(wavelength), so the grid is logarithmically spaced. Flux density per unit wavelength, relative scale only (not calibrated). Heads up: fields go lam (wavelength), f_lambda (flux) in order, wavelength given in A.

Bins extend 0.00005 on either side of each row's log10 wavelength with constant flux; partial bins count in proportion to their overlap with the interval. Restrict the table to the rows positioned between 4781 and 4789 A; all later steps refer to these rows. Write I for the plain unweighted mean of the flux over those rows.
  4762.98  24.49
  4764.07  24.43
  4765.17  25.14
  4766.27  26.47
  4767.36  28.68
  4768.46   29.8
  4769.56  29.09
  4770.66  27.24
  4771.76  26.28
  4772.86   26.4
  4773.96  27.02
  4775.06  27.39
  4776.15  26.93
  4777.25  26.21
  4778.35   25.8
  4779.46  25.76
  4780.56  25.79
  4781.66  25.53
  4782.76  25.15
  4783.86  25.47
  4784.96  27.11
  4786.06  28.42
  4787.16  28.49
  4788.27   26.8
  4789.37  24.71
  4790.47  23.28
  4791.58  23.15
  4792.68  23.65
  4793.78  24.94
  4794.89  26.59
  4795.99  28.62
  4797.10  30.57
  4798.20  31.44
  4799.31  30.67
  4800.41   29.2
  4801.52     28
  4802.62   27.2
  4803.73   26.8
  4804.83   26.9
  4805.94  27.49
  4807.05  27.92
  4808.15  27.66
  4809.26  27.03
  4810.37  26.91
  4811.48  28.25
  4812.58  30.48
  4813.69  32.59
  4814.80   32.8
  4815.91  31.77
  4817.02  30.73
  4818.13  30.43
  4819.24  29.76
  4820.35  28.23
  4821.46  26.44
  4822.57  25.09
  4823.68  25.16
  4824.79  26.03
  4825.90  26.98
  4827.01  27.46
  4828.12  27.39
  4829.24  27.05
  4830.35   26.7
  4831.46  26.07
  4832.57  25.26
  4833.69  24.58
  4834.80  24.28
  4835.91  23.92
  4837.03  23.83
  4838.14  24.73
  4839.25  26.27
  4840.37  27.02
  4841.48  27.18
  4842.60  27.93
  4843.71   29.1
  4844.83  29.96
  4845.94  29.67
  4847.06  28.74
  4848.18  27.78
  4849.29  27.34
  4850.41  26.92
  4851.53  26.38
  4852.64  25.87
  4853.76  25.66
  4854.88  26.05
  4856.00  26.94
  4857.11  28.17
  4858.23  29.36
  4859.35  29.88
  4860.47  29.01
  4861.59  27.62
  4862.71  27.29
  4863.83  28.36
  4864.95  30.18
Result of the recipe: 26.7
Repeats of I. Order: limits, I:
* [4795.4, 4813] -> 28.4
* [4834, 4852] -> 26.9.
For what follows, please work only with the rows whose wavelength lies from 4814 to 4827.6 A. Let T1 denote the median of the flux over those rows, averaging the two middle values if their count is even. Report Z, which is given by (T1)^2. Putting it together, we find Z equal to 775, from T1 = 27.8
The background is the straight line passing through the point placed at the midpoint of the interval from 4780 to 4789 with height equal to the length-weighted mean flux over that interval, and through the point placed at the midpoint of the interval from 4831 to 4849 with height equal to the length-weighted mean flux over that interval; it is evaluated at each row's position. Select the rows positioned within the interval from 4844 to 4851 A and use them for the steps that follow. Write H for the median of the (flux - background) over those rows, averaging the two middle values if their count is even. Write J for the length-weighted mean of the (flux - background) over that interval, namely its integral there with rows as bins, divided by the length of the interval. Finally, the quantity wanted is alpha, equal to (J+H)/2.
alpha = 1.66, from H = 1.6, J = 1.7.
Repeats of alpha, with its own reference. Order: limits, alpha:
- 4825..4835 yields -0.17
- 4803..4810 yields 0.66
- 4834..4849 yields 0.39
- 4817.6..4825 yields 0.26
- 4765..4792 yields -0.10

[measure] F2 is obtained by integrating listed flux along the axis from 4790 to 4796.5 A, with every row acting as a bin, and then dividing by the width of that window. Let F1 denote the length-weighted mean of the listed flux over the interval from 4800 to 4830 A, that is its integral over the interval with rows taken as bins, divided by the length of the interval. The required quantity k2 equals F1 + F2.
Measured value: 53.2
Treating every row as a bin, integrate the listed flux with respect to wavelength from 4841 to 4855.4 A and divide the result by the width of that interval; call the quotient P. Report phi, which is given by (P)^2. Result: 761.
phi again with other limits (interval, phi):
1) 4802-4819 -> 842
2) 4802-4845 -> 753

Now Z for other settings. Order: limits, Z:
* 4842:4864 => 776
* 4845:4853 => 747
